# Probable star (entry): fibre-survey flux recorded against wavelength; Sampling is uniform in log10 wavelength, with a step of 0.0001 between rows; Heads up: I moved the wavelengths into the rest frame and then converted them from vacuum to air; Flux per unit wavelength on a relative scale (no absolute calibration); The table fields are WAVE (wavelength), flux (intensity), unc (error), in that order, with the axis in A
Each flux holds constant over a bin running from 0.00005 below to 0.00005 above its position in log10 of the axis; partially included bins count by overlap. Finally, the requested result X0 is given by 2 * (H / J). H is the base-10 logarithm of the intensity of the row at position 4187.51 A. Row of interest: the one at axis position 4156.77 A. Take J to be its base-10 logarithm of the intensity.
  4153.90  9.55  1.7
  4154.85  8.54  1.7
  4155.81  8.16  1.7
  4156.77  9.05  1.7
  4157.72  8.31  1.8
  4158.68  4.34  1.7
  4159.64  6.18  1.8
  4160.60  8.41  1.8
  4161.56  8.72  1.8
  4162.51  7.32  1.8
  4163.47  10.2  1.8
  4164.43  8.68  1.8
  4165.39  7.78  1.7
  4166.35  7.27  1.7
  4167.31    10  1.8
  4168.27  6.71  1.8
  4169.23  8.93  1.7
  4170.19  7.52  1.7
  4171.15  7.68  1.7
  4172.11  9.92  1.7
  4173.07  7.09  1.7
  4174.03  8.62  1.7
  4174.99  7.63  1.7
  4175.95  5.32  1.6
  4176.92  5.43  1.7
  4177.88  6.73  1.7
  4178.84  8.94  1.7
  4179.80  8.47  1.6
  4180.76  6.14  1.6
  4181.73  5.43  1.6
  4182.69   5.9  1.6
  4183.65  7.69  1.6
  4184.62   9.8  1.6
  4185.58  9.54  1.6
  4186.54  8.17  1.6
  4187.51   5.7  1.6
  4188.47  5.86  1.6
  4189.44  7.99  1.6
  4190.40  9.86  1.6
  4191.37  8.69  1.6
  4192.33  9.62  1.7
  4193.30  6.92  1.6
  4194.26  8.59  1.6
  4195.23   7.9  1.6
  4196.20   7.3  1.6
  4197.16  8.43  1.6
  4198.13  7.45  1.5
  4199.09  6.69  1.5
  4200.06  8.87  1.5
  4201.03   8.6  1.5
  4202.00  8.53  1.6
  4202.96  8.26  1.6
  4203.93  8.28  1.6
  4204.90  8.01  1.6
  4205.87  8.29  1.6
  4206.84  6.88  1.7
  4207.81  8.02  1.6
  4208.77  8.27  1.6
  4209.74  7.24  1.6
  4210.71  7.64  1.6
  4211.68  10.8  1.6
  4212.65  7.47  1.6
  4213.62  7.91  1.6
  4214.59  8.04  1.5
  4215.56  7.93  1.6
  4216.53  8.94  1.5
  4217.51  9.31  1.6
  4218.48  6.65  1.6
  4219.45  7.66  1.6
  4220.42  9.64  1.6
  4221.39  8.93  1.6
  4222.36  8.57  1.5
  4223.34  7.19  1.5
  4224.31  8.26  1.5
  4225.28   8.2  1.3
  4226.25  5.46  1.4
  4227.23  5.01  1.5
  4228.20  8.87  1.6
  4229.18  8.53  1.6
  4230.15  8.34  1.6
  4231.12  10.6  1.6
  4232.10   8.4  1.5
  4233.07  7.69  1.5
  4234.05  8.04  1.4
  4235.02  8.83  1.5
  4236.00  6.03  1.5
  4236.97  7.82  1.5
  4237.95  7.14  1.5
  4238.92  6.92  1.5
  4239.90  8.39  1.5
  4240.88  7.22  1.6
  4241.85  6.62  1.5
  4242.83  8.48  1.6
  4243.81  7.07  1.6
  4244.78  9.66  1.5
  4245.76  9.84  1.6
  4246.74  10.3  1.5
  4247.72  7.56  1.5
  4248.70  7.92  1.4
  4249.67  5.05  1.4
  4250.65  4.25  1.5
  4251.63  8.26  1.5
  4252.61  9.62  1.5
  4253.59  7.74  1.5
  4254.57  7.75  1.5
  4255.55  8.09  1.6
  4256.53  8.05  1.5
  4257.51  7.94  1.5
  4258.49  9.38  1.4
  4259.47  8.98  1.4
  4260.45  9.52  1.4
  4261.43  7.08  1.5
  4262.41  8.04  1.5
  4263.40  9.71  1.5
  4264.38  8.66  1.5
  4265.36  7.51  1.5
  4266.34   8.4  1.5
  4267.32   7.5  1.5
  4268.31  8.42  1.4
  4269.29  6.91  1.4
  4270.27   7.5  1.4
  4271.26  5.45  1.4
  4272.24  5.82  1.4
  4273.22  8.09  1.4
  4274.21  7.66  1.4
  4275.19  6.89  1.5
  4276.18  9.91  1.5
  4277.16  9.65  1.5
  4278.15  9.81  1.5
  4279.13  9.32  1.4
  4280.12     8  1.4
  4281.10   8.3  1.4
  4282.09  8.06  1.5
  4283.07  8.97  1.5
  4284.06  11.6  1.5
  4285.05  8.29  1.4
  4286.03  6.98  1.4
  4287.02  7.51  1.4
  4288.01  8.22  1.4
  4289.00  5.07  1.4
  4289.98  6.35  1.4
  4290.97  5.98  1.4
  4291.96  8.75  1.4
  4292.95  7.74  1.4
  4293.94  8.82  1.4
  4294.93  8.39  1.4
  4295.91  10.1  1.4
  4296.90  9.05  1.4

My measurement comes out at 1.580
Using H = 0.76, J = 0.96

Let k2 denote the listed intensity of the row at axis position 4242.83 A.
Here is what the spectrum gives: 8.48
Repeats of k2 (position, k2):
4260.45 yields 9.52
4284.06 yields 11.6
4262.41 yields 8.04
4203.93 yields 8.28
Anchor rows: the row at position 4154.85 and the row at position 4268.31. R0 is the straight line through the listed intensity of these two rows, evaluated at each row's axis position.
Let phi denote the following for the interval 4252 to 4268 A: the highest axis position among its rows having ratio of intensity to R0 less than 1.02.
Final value 4267.32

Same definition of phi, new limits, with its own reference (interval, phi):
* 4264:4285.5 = 4285.05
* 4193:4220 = 4219.45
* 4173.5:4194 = 4193.30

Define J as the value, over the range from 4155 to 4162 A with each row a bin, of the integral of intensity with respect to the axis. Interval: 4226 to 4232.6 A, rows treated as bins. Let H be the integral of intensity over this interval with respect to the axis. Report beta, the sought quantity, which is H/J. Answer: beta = 0.986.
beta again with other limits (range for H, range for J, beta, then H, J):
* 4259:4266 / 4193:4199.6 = 1.180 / 59.5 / 50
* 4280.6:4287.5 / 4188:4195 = 1.025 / 58.9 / 57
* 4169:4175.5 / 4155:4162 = 0.994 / 53.1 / 53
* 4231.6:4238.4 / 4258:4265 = 0.856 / 52.4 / 61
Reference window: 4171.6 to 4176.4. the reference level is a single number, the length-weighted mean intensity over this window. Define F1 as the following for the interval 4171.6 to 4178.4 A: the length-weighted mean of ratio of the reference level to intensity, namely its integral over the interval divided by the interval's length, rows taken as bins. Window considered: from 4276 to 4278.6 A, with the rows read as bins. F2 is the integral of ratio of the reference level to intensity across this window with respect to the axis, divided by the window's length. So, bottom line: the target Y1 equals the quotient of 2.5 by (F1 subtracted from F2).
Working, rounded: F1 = 1.11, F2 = 0.79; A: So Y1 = -8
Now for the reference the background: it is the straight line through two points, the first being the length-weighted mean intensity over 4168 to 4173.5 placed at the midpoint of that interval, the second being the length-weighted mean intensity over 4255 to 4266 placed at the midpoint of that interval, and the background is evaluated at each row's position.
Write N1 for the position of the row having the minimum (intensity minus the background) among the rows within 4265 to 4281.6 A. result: 4271.26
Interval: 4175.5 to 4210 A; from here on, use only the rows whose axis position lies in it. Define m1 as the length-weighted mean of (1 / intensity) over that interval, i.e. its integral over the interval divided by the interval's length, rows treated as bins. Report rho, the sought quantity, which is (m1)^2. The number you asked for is 0.0178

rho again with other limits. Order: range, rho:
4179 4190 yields 0.0199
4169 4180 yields 0.0184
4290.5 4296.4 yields 0.0153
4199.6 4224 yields 0.0151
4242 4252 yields 0.0191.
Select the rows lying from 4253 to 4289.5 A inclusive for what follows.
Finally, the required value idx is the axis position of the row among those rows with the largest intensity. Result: 4284.06 A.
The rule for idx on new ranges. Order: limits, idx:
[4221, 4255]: 4231.12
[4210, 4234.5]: 4211.68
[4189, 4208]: 4190.40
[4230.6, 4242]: 4231.12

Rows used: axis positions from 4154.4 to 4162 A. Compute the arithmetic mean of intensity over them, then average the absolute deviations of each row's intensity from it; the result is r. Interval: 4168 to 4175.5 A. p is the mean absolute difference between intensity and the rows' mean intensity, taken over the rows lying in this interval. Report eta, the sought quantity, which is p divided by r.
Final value 0.70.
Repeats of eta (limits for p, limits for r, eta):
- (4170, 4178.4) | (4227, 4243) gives 1.10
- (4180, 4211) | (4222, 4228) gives 0.75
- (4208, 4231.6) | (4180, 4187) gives 0.65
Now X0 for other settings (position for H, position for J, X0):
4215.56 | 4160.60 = 1.945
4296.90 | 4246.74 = 1.889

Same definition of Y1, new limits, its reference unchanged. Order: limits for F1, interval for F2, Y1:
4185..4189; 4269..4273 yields 22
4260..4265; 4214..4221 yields 88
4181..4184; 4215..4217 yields -7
